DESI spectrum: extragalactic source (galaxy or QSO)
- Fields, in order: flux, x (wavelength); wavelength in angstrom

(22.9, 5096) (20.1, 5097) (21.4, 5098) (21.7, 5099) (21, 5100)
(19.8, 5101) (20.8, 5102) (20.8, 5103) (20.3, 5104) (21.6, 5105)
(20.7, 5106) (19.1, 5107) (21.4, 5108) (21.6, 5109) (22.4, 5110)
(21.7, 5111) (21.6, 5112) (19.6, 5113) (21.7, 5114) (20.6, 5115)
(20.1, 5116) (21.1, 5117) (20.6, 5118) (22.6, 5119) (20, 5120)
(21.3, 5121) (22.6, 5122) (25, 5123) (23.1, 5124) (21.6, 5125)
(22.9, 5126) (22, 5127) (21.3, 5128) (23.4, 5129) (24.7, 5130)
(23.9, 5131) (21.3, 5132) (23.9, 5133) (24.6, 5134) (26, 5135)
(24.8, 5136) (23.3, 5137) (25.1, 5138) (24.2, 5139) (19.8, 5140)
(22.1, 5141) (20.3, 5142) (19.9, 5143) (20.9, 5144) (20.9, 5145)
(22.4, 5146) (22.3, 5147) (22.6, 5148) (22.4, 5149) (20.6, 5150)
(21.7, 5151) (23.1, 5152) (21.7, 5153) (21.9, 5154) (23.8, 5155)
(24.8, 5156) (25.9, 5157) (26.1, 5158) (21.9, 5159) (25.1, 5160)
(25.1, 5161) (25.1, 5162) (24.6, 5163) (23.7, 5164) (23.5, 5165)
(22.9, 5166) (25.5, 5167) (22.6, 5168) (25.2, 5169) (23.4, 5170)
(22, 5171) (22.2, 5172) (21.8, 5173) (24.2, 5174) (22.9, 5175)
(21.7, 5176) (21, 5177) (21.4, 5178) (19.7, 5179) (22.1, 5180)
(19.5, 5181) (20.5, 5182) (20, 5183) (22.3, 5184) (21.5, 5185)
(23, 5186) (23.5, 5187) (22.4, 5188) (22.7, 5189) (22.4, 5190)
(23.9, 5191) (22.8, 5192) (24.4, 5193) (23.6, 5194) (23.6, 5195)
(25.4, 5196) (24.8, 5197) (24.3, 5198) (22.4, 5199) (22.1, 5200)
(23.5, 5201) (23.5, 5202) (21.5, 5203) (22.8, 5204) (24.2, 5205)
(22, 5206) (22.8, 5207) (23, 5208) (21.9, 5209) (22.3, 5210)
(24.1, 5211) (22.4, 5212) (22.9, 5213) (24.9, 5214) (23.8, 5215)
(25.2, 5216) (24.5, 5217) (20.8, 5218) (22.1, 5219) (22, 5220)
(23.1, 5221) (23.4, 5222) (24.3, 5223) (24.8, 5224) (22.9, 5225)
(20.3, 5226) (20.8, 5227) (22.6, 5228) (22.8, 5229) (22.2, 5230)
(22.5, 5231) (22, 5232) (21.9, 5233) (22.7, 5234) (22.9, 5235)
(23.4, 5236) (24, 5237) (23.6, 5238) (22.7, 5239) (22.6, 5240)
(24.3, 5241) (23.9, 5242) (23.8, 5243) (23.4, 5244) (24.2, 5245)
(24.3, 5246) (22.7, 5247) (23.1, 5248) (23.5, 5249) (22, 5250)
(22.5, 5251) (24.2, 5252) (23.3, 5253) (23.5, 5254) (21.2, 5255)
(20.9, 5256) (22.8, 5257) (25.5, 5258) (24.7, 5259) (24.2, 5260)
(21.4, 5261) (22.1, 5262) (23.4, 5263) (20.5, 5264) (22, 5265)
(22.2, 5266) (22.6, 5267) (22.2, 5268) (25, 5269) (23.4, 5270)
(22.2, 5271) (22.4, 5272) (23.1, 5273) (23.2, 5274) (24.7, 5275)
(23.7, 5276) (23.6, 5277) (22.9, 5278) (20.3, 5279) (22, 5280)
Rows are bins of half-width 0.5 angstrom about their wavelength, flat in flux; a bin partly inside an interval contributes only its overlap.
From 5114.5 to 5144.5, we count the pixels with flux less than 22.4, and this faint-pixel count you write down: 15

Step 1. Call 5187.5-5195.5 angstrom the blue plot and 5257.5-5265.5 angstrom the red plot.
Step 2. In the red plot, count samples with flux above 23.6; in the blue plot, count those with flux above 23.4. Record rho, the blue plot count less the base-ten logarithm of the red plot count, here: 3.5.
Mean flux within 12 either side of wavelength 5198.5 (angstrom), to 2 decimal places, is 23.16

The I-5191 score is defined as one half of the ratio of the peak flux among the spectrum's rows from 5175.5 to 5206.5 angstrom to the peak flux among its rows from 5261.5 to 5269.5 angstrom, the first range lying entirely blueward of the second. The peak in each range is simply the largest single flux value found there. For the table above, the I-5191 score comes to 0.508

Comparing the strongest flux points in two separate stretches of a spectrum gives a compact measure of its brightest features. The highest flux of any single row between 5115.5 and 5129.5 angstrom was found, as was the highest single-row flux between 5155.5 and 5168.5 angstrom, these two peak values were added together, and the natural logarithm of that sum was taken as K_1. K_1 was 3.93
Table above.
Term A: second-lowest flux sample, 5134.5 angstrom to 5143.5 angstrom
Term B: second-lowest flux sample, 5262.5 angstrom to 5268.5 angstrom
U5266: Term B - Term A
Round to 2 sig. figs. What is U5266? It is 2.1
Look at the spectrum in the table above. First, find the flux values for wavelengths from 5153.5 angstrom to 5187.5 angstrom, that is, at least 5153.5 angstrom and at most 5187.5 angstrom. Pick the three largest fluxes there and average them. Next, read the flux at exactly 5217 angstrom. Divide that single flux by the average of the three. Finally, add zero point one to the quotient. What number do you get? 1.05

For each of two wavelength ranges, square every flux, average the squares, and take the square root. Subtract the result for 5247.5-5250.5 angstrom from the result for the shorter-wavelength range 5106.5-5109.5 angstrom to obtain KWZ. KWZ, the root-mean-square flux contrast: -2.1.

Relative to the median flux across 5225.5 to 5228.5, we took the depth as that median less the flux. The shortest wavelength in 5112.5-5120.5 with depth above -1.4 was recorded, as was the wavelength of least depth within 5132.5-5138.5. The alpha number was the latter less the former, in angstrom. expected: 22 angstrom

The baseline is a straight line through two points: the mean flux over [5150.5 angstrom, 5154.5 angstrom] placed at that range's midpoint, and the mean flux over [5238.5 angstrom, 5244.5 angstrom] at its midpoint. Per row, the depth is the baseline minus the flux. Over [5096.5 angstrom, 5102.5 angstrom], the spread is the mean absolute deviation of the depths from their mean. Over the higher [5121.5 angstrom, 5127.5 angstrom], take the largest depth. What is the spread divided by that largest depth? 6.9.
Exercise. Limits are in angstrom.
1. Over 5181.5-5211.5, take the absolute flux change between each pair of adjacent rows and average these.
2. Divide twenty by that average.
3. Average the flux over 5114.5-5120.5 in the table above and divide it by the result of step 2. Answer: 1.1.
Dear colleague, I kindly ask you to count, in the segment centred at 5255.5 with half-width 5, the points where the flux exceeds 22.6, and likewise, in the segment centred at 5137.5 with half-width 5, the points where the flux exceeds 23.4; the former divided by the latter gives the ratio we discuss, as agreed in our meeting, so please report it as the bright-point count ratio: 1.17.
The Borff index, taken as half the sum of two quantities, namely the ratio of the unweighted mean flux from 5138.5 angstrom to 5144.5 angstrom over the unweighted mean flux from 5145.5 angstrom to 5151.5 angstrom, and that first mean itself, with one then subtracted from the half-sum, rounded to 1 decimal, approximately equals 10.1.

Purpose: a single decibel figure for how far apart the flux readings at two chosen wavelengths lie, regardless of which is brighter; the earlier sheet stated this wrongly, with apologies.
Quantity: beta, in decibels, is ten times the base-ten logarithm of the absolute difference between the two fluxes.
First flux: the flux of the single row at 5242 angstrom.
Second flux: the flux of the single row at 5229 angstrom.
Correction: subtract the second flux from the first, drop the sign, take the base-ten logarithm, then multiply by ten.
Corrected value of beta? 0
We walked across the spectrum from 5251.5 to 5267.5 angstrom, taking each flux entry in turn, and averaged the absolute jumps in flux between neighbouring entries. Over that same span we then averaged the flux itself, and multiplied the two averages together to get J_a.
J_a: 29.5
